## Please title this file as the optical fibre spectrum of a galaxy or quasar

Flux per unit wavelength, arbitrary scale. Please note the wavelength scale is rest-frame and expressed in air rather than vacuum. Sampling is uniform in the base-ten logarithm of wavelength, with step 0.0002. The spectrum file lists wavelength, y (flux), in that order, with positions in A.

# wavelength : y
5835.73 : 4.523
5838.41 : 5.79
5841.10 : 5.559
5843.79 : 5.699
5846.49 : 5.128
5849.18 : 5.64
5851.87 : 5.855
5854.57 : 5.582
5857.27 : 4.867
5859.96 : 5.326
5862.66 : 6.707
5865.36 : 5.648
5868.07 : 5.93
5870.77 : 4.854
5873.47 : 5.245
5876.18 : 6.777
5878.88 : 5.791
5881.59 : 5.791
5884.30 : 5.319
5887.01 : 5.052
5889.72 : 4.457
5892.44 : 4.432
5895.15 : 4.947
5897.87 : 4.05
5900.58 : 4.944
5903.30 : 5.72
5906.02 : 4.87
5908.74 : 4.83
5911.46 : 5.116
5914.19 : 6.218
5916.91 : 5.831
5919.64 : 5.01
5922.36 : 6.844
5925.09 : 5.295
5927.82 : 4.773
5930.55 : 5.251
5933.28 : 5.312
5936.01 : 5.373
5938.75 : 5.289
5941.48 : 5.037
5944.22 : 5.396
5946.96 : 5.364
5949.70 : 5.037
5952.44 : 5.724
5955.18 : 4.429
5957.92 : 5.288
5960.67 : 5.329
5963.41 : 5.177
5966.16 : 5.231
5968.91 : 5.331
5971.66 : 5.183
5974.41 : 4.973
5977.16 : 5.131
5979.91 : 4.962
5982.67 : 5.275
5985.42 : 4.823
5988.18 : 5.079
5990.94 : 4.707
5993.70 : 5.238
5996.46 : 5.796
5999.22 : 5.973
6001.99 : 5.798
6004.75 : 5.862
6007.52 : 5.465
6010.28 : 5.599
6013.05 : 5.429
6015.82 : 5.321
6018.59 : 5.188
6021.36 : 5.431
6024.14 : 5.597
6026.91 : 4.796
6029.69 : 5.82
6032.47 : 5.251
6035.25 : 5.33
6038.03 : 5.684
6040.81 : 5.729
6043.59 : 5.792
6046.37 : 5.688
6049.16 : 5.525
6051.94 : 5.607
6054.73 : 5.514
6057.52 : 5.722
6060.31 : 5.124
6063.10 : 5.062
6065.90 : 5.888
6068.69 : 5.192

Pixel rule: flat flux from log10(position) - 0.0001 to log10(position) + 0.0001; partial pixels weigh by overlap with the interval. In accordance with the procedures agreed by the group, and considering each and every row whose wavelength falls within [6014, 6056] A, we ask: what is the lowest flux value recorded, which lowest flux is 4.796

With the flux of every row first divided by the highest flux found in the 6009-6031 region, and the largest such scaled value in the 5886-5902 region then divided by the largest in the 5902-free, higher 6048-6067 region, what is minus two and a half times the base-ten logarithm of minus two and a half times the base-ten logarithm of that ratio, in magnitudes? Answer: 1.9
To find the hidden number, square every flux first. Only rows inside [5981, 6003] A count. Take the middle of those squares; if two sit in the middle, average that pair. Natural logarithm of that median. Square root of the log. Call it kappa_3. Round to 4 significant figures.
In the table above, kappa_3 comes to 1.822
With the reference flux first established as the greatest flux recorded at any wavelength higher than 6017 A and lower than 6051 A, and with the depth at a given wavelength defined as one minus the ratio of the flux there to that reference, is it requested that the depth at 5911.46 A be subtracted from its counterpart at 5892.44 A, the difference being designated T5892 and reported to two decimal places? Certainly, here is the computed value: 0.12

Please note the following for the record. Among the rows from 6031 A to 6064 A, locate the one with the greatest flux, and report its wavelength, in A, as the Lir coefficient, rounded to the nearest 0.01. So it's 6043.59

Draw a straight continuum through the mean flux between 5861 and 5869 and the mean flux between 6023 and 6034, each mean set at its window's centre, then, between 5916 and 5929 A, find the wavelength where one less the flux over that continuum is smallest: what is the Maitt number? 5922.36 A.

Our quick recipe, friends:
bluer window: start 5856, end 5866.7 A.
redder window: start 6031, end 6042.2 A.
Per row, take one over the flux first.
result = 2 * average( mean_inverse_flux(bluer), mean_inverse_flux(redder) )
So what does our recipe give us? 0.362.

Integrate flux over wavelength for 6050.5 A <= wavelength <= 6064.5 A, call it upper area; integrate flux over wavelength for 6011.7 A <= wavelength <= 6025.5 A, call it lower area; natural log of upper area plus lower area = 5.01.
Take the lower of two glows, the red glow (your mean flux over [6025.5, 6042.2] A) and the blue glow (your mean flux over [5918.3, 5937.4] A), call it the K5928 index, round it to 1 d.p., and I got 5.4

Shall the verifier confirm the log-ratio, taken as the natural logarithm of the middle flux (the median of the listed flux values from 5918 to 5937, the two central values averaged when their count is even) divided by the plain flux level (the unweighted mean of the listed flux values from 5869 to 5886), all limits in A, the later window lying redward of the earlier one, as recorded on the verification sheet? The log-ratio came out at -0.06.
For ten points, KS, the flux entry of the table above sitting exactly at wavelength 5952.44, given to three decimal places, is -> 5.724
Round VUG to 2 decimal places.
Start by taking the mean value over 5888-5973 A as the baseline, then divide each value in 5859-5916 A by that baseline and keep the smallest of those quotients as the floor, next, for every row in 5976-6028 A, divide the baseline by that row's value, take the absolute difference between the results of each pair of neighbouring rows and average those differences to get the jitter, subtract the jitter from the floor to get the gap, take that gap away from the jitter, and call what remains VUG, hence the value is -0.67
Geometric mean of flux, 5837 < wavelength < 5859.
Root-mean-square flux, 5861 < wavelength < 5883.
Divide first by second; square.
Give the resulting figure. 0.88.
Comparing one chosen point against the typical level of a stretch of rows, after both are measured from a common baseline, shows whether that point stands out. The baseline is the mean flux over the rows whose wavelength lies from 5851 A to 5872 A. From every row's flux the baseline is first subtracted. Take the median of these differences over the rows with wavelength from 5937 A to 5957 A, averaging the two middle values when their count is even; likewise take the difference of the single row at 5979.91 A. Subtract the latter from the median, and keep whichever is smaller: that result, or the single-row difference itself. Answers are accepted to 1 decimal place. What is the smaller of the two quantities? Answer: -0.6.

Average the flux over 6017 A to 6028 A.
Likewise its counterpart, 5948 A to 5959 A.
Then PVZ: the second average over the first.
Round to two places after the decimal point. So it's 0.97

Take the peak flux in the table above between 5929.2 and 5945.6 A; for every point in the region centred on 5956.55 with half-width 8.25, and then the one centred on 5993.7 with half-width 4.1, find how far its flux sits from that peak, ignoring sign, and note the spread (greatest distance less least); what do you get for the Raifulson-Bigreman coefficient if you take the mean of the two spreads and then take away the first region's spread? -0.18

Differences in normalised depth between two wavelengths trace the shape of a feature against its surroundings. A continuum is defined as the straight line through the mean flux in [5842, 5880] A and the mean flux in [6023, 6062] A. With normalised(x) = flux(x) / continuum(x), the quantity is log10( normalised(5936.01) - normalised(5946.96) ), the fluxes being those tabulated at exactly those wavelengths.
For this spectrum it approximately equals -3.7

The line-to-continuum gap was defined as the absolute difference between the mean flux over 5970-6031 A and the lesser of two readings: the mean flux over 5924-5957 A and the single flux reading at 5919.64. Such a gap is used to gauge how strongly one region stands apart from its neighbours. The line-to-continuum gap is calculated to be 0.33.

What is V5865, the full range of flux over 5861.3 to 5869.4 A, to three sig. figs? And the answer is 1.06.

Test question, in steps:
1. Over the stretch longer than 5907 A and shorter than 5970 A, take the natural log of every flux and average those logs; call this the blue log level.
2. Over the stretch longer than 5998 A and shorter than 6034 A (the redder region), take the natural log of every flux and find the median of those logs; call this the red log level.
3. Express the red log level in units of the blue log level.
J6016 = 1.02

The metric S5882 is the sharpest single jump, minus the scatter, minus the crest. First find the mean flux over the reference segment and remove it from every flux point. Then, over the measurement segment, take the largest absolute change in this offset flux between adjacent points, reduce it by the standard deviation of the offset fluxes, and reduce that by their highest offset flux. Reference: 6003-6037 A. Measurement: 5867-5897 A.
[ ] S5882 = -0.5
